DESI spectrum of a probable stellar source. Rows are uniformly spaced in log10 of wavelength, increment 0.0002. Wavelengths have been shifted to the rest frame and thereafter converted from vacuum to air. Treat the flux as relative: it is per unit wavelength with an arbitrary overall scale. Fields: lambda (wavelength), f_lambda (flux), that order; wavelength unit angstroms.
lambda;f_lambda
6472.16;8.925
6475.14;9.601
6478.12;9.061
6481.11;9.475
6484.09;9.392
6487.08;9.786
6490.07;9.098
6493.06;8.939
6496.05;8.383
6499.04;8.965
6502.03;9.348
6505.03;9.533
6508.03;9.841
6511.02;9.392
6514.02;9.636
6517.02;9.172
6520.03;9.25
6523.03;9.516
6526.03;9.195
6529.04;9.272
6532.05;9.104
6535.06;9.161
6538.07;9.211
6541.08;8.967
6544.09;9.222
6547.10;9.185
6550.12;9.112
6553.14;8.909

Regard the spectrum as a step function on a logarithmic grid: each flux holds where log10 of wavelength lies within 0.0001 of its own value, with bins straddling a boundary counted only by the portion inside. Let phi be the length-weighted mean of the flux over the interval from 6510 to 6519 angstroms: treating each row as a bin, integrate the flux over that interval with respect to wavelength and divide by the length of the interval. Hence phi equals 9.38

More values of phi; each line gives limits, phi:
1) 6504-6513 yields 9.60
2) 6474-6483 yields 9.37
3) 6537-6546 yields 9.14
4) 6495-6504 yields 8.96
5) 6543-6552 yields 9.16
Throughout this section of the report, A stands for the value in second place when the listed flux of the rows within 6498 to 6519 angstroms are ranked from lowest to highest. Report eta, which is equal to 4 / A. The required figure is 0.436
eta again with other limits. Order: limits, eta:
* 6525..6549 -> 0.439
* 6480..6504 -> 0.447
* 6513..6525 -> 0.432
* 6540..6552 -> 0.439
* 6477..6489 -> 0.426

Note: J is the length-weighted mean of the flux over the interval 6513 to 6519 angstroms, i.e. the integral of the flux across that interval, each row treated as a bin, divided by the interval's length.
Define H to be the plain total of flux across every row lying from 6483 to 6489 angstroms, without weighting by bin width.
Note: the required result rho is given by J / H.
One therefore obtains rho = 0.488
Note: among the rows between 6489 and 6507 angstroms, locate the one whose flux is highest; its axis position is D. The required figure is 6505.03 angstroms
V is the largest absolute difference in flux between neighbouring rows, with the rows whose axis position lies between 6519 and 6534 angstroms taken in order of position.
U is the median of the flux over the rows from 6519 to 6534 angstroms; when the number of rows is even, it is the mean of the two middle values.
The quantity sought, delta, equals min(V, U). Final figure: 0.32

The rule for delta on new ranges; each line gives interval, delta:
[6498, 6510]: 0.38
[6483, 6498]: 0.69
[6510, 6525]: 0.46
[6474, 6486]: 0.54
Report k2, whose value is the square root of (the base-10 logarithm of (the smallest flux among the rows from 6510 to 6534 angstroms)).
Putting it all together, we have 0.979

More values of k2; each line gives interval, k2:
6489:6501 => 0.961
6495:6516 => 0.961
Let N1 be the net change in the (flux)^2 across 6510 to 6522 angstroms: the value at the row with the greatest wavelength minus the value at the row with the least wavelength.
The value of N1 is -3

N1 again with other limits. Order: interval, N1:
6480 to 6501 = -9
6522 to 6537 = -7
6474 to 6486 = -4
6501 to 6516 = 5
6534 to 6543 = -4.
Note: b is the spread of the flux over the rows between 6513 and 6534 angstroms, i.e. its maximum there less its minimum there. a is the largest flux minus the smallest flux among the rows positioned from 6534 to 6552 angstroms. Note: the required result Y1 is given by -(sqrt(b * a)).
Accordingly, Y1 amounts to -0.37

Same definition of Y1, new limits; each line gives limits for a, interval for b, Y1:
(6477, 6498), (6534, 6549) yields -0.60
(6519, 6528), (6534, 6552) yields -0.29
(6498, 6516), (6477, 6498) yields -1.11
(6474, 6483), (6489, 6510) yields -0.89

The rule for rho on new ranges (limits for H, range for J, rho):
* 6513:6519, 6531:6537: 0.486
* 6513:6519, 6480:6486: 0.503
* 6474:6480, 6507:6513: 0.515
